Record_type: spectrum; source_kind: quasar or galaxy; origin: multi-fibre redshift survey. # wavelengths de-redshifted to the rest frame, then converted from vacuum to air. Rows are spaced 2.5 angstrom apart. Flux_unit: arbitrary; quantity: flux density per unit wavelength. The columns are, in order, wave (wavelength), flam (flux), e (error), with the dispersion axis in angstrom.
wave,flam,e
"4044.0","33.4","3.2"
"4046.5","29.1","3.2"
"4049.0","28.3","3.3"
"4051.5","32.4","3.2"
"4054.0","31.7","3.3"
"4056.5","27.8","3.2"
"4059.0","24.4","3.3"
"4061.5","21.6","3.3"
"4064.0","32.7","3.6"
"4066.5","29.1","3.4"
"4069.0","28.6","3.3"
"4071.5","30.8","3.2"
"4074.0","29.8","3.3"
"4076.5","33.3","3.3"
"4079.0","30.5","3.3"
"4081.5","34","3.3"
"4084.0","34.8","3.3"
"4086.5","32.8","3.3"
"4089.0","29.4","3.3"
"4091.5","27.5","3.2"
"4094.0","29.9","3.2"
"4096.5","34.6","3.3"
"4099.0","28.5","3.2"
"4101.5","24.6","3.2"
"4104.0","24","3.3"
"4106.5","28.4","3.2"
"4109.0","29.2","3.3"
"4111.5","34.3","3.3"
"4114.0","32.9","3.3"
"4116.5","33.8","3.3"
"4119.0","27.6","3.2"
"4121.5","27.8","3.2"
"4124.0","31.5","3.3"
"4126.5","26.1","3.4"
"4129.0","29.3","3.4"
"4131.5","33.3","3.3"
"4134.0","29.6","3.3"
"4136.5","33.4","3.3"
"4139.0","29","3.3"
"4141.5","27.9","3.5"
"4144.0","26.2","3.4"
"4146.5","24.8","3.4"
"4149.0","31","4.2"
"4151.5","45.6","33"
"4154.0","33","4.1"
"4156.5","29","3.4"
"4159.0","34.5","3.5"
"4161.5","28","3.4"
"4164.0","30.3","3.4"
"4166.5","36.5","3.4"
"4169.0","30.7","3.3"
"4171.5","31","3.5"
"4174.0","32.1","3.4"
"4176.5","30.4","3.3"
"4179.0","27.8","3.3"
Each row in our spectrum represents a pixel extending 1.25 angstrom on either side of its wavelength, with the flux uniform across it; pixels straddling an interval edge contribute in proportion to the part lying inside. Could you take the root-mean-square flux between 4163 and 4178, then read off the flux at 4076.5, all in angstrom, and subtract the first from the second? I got 1.4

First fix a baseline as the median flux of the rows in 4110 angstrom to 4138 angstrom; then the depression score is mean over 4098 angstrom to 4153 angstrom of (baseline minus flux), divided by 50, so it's 0.031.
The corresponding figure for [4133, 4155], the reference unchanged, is 0.007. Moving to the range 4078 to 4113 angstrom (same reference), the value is 0.026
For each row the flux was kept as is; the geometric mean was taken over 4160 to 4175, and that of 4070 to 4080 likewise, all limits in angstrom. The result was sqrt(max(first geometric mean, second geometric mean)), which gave 5.60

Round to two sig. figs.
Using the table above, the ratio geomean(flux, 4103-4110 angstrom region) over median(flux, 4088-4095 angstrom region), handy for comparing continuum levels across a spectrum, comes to 0.92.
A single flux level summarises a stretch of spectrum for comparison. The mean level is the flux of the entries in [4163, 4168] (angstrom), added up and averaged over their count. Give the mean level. 33.4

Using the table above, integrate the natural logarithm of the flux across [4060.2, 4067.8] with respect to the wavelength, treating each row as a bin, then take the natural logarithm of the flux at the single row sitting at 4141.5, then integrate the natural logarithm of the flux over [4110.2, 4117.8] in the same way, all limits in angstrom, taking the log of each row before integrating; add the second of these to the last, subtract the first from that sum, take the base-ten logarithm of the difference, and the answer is 0.69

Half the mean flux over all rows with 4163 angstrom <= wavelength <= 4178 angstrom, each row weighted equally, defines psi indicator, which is 15.9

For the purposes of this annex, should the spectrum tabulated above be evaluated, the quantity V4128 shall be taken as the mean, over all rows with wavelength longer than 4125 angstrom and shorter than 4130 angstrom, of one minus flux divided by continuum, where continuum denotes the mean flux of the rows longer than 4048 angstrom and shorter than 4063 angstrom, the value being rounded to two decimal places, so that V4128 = 0.00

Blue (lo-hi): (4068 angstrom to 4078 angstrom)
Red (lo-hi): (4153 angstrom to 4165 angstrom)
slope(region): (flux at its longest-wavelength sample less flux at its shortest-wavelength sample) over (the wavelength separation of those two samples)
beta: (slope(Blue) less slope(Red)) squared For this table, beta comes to 0.80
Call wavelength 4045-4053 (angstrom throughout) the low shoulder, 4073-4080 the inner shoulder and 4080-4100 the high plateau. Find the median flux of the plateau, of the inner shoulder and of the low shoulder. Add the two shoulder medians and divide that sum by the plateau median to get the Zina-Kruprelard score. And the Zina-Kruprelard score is 1.90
